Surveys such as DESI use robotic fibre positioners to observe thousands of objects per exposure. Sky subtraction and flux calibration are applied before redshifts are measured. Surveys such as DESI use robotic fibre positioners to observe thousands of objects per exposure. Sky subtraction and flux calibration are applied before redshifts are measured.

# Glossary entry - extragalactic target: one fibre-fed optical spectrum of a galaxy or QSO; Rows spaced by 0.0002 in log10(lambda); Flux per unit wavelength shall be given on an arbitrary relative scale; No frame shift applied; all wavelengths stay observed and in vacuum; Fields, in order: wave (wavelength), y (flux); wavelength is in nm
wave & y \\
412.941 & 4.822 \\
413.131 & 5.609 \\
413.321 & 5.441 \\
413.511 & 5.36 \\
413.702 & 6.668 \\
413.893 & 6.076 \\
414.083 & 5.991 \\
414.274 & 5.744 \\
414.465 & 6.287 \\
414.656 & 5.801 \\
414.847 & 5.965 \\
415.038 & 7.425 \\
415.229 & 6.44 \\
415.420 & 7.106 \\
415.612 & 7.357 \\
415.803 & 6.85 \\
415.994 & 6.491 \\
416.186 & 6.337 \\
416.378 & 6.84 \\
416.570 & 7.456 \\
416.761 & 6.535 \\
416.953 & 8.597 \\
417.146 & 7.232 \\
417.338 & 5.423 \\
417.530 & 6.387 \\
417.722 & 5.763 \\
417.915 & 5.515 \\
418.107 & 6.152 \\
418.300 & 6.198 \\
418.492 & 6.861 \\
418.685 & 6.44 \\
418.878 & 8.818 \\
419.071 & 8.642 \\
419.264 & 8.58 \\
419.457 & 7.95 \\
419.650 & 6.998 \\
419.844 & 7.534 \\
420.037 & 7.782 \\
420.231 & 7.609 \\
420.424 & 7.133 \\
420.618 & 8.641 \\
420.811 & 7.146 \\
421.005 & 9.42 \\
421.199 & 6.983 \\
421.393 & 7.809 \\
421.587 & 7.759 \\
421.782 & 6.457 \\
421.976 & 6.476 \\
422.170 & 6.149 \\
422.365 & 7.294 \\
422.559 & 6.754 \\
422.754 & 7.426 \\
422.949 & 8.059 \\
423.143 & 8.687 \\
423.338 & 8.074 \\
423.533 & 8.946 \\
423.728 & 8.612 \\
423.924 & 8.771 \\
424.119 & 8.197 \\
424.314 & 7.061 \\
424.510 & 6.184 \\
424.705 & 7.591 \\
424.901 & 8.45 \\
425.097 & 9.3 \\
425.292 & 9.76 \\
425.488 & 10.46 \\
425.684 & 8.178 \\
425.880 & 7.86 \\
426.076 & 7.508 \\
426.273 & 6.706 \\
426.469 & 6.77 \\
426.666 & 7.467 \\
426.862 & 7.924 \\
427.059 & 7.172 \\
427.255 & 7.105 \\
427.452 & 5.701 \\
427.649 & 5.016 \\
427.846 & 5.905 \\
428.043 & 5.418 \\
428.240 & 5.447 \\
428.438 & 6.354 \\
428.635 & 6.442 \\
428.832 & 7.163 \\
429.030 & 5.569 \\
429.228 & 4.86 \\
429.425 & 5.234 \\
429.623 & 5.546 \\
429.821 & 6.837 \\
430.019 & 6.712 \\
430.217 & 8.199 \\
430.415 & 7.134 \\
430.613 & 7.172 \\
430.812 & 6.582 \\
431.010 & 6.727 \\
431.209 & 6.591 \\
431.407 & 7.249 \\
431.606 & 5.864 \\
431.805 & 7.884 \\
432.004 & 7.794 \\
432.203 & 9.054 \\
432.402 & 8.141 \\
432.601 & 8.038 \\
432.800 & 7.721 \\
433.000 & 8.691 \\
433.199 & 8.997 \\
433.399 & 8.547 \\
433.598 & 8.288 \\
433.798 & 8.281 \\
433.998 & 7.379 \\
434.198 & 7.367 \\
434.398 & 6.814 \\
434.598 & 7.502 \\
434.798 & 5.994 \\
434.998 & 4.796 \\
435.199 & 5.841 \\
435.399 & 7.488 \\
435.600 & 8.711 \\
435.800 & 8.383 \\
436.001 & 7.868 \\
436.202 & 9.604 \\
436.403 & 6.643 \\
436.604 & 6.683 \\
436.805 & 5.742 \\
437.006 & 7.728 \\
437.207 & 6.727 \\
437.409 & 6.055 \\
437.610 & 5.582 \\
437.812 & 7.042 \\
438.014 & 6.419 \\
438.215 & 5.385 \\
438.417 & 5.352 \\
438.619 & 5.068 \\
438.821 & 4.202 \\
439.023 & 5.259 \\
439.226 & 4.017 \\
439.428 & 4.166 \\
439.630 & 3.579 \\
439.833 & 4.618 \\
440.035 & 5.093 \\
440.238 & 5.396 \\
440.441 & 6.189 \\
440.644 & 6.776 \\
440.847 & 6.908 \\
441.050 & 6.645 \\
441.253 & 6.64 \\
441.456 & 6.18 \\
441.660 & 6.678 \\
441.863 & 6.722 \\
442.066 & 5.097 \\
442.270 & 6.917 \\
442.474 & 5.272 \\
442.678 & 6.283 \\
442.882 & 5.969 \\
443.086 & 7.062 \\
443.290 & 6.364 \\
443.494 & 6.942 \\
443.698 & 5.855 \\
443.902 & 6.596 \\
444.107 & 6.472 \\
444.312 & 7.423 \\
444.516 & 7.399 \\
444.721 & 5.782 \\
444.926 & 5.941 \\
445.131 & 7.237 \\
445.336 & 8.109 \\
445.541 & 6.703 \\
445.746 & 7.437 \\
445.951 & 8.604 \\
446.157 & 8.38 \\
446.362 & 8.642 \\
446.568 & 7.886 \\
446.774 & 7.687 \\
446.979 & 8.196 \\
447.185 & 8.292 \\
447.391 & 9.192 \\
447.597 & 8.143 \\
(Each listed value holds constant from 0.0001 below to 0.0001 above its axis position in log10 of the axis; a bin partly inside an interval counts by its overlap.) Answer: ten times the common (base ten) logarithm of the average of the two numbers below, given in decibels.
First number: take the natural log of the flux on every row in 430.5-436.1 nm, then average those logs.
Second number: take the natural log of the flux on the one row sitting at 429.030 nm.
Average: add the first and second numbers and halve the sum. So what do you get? 2.70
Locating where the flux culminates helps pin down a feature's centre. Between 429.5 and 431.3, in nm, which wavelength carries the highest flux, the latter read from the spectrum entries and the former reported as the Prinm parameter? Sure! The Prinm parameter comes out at 430.217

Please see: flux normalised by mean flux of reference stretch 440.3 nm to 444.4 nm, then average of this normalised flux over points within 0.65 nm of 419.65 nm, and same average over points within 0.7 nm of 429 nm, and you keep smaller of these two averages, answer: 0.91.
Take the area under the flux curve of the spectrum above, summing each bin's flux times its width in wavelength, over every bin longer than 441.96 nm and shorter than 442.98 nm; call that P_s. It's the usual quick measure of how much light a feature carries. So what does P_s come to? 6.0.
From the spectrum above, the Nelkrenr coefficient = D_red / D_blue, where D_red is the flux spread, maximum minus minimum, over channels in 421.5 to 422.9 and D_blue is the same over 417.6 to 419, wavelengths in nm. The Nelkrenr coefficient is 0.49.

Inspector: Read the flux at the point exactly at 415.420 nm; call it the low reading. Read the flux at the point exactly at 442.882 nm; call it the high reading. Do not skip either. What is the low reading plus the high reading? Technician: 13.1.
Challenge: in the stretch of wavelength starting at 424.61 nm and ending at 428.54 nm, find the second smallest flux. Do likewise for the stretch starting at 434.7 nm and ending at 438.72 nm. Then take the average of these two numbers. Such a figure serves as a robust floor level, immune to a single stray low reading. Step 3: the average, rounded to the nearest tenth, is 5.2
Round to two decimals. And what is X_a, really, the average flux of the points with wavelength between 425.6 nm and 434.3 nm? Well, 7.06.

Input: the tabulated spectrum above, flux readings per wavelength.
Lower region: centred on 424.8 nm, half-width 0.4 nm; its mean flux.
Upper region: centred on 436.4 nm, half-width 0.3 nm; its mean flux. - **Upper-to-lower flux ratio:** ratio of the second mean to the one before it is 0.97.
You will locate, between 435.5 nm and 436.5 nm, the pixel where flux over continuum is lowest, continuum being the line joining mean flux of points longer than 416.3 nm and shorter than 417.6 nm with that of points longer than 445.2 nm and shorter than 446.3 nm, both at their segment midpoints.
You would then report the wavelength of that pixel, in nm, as 436.403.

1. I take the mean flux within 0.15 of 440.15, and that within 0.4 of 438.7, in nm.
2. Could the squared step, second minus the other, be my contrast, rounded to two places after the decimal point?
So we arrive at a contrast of 0.08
